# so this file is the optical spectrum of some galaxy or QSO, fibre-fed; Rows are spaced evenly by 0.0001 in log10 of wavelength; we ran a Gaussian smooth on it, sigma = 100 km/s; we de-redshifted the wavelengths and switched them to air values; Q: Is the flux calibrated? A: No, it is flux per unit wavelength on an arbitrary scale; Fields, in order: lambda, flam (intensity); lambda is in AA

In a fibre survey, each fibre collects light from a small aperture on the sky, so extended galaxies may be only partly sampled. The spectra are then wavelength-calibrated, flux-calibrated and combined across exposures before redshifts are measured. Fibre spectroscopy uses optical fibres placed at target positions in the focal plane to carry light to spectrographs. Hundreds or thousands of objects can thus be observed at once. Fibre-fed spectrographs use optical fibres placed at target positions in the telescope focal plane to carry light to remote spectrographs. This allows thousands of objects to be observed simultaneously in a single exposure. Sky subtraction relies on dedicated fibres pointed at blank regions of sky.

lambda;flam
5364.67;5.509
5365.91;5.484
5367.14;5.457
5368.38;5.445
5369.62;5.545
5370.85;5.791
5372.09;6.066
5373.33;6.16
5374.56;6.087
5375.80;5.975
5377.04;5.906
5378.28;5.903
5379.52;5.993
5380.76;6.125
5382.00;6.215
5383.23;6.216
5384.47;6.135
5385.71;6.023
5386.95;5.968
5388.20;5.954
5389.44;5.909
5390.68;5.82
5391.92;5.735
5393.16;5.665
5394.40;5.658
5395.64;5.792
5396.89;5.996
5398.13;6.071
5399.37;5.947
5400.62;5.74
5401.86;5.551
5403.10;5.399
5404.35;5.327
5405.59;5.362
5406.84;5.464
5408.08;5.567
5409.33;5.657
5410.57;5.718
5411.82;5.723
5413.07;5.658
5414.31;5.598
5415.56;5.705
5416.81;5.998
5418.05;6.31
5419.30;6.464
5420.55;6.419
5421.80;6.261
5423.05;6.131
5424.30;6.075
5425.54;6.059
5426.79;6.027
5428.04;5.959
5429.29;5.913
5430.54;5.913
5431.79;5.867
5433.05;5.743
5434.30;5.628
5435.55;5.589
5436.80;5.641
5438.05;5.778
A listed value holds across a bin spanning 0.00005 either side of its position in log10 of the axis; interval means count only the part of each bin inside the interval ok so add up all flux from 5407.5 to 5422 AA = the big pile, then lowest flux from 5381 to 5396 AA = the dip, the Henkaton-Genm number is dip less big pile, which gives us -65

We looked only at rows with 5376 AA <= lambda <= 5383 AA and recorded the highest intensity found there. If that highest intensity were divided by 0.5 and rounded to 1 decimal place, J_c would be 12.4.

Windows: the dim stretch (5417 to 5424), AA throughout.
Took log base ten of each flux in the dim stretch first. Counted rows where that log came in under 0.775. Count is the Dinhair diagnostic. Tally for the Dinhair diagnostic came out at 0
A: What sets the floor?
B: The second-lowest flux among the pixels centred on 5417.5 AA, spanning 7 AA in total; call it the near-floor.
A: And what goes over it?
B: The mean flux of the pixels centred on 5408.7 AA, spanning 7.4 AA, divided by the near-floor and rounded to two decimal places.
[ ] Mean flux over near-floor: 0.98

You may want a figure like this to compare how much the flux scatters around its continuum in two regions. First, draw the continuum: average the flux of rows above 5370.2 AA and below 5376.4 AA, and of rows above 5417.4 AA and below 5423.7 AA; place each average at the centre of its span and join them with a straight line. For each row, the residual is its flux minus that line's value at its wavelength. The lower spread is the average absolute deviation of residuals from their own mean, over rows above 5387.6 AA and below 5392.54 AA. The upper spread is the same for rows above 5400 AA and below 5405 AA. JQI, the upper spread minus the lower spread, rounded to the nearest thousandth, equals 0.064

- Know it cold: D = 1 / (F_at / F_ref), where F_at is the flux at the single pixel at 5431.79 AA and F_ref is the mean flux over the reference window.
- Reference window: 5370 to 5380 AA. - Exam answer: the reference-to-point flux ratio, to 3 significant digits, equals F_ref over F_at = 1.02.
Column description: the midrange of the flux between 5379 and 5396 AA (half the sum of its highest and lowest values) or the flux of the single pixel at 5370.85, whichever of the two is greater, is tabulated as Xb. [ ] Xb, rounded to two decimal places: 5.94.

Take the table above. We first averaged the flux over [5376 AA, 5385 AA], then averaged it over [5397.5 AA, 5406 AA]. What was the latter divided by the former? 0.93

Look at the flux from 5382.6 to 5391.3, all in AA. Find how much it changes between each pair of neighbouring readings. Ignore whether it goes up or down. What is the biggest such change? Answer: 0.112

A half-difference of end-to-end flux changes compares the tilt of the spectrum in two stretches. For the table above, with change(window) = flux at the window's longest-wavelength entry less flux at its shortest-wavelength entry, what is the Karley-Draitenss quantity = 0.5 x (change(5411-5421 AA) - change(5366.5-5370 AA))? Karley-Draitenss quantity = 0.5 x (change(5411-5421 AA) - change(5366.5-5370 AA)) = 0.3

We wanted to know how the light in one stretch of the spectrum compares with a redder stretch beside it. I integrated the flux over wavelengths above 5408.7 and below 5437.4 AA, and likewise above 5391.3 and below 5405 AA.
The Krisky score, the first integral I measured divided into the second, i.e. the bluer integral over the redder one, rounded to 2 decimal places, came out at 0.46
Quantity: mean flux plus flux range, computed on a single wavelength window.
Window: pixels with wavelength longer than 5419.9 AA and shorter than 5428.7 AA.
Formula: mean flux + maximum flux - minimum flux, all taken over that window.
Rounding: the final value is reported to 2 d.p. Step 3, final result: 6.59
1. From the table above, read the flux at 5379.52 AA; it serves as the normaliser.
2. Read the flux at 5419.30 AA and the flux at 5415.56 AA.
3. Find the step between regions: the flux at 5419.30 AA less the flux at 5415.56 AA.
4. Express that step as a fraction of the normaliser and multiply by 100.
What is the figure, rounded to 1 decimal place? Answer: 12.7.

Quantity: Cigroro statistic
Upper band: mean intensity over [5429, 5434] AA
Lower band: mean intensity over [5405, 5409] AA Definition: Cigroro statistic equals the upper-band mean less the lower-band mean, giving 0.4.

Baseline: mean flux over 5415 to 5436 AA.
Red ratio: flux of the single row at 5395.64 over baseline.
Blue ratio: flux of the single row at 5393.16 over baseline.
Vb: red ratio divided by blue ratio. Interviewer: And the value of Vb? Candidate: 1.02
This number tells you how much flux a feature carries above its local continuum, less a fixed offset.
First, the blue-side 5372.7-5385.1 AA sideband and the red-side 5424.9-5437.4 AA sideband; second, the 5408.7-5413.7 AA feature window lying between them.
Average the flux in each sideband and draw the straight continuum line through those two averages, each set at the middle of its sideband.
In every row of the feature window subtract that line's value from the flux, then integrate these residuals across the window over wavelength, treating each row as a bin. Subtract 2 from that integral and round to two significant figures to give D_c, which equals -3.2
